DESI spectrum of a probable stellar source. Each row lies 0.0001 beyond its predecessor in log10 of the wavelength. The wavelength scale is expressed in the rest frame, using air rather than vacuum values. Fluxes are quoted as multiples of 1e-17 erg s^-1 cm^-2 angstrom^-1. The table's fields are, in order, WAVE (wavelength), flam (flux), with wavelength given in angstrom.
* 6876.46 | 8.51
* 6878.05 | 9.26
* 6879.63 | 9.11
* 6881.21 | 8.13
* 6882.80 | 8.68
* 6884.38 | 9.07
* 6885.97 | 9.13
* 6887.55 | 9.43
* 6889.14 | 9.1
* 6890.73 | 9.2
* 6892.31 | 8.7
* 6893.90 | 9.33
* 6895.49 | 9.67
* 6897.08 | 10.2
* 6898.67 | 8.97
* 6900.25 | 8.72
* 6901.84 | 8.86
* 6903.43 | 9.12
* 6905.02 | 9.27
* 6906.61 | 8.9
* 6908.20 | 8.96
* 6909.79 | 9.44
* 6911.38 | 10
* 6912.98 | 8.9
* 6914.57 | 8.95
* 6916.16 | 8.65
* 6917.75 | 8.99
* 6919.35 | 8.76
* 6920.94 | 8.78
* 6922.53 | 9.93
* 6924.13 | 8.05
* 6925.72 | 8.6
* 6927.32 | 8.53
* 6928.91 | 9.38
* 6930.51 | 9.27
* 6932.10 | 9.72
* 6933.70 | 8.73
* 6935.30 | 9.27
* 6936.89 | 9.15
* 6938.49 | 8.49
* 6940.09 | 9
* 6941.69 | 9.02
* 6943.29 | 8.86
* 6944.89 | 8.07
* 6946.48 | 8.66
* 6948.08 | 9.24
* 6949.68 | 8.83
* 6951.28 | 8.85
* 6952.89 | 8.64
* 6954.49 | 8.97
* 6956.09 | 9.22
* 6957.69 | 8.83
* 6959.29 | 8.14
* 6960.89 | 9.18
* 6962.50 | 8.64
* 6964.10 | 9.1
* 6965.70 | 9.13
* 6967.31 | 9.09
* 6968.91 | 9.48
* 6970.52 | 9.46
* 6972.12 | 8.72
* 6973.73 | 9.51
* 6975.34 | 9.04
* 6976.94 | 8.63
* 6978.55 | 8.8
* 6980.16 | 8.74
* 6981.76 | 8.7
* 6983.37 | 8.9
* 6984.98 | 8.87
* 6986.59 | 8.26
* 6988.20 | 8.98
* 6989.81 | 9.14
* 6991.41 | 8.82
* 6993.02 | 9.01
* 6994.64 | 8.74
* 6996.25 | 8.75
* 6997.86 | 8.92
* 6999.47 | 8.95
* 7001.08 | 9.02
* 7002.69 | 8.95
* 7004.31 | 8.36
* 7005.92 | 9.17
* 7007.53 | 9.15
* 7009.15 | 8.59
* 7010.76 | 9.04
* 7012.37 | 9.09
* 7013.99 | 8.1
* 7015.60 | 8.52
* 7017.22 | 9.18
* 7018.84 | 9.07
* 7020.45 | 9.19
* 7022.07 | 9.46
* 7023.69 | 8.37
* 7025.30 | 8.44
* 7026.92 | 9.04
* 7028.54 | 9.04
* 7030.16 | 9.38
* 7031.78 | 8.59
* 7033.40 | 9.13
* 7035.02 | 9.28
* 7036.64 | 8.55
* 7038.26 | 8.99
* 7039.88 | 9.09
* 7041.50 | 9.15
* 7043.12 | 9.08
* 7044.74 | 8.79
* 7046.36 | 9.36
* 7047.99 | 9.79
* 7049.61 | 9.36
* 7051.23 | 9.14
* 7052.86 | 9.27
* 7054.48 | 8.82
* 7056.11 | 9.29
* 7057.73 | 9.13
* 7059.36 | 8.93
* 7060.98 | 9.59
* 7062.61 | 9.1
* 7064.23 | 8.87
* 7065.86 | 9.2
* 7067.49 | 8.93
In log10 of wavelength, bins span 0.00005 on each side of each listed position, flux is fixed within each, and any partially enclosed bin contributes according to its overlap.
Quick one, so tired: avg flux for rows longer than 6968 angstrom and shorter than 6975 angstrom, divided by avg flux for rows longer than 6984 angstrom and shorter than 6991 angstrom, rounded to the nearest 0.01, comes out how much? 1.05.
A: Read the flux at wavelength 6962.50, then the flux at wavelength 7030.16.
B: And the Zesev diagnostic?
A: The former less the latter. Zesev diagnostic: -0.74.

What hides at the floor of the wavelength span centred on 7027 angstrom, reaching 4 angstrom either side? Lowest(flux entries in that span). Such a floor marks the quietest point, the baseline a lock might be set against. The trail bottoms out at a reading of 8.37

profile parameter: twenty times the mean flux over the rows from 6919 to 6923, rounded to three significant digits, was 183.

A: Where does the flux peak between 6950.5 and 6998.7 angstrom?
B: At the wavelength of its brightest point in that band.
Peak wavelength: 6973.73 angstrom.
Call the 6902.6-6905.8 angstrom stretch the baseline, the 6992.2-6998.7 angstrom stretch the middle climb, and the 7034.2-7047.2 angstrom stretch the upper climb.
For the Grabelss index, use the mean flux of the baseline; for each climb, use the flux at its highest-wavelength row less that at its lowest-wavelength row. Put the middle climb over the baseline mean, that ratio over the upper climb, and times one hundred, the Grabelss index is -12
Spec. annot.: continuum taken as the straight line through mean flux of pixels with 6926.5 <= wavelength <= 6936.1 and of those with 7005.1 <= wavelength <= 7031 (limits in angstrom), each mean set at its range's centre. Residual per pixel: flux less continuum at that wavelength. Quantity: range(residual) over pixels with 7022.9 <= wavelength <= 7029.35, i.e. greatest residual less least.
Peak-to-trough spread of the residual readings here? 0.68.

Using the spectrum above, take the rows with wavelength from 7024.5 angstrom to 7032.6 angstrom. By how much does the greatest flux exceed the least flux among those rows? 0.94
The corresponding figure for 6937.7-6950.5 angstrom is 1.17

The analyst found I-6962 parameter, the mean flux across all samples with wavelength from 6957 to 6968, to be 8.87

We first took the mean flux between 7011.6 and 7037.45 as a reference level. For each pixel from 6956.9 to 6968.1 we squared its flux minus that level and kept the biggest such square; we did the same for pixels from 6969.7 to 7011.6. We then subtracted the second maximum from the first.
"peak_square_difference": 0.17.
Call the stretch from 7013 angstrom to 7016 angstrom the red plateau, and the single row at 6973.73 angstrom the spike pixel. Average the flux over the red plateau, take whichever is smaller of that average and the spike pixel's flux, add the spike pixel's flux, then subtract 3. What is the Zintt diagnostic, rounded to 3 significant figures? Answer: 14.8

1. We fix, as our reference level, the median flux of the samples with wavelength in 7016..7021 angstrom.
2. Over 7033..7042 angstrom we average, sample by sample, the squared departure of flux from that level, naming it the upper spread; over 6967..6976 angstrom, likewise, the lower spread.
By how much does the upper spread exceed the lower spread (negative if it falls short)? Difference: -0.01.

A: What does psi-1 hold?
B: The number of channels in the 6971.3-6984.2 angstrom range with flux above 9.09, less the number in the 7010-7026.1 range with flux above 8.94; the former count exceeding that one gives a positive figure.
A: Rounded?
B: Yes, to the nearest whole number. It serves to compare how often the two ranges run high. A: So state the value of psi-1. -5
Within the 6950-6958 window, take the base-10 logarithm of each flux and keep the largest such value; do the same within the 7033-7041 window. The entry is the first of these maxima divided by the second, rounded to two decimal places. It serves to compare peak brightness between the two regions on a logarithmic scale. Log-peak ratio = 1.00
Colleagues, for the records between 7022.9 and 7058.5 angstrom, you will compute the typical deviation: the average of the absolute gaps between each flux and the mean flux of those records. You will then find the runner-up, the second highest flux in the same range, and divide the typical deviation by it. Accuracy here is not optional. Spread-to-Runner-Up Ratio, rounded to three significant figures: 0.0273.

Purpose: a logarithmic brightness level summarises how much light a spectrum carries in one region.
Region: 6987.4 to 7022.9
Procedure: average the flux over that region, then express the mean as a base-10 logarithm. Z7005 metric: 0.950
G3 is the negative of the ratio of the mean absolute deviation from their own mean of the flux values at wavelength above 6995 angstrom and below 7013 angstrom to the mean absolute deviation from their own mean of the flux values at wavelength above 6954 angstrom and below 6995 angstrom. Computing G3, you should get -0.7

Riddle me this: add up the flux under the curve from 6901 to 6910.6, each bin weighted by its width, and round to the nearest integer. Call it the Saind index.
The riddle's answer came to 87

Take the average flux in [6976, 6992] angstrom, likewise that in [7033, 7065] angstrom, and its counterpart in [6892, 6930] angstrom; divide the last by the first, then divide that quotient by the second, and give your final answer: 0.113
